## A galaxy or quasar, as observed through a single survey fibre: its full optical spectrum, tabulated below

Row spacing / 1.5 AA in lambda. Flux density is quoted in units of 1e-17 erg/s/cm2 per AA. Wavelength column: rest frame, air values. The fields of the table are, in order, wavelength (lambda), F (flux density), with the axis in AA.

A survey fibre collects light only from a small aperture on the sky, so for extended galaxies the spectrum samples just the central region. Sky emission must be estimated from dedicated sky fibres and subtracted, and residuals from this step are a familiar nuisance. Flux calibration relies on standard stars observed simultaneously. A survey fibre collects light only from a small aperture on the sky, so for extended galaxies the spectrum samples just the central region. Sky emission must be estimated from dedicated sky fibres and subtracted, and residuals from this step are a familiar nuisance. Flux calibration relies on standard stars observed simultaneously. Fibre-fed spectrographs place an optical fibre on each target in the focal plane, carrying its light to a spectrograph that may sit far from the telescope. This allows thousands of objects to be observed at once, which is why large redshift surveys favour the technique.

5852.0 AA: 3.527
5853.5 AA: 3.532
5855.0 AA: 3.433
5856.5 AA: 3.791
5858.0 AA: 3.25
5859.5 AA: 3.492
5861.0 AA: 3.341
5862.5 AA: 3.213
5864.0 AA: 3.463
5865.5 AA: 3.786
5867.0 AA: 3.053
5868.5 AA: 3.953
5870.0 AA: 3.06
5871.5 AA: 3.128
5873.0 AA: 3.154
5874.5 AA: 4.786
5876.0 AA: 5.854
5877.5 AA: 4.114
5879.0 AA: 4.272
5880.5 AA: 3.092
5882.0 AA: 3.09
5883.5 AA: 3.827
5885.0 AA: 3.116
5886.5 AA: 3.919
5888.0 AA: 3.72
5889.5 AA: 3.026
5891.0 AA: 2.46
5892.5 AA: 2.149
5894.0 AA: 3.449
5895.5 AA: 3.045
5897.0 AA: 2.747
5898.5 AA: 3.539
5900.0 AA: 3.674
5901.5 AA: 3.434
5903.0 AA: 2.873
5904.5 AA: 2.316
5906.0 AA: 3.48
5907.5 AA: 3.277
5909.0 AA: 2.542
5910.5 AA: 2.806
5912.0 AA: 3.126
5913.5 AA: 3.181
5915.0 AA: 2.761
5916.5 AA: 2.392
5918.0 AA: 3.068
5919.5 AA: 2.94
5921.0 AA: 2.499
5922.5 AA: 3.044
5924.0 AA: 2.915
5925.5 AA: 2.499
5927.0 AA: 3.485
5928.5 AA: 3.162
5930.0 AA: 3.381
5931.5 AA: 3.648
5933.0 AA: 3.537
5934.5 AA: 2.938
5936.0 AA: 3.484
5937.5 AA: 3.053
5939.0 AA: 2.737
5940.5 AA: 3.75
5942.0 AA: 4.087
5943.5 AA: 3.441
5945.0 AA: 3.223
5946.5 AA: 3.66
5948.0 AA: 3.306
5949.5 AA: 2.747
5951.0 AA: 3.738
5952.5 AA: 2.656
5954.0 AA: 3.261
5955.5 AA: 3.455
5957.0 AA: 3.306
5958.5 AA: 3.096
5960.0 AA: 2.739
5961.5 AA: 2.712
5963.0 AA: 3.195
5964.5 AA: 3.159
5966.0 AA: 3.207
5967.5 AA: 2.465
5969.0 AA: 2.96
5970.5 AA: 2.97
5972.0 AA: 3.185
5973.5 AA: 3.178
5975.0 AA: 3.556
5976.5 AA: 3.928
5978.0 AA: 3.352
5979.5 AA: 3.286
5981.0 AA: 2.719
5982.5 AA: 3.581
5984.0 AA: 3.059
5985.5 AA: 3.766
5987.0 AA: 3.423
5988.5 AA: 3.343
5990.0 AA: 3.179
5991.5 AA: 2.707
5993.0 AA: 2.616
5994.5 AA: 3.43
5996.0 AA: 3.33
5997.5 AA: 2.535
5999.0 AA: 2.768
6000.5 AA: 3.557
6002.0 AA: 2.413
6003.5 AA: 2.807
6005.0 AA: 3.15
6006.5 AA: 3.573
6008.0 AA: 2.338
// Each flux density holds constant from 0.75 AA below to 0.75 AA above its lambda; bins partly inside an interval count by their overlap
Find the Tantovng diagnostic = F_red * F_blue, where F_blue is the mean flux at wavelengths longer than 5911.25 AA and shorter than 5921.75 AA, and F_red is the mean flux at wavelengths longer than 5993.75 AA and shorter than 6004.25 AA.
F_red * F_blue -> 8.5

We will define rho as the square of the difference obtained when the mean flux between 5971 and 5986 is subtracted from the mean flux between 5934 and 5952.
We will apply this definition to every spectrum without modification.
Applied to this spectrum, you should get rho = 0.000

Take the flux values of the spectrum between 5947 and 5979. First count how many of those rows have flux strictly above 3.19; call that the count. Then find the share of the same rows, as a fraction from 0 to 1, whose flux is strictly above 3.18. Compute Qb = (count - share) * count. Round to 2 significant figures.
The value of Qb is 95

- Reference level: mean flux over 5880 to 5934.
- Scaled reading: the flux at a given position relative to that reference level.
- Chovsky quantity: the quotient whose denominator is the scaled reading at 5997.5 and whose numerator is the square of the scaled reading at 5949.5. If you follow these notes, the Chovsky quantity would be 0.96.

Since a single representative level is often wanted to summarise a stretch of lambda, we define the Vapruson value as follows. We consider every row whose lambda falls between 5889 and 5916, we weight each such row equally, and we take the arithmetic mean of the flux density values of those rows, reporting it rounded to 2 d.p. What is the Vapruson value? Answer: 2.99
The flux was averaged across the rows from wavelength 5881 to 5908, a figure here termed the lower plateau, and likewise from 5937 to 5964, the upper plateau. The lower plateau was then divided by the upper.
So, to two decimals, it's 0.98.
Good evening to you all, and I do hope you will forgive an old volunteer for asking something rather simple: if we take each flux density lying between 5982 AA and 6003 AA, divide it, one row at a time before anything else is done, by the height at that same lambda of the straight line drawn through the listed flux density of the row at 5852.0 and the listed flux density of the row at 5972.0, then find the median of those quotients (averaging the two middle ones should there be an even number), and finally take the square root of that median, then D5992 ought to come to 1.02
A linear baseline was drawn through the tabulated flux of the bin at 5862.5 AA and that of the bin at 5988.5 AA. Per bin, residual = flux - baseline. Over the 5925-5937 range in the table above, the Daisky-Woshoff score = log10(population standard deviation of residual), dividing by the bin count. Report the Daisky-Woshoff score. -0.45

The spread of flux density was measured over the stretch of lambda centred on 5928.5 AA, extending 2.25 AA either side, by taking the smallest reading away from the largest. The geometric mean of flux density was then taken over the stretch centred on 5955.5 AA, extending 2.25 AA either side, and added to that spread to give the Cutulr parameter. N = 3.7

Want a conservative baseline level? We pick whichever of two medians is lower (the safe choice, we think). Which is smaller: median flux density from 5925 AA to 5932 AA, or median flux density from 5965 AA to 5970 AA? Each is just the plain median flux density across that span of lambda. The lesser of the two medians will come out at 2.96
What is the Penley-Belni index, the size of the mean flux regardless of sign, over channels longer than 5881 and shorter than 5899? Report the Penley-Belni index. 3.17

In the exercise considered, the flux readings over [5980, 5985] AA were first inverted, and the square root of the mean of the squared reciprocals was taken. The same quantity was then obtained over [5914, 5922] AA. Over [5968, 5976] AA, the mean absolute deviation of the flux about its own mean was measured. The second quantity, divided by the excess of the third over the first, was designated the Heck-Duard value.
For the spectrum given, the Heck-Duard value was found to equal -2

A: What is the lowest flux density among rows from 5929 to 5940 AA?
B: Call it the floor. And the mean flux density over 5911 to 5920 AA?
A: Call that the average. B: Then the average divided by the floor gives 1.06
